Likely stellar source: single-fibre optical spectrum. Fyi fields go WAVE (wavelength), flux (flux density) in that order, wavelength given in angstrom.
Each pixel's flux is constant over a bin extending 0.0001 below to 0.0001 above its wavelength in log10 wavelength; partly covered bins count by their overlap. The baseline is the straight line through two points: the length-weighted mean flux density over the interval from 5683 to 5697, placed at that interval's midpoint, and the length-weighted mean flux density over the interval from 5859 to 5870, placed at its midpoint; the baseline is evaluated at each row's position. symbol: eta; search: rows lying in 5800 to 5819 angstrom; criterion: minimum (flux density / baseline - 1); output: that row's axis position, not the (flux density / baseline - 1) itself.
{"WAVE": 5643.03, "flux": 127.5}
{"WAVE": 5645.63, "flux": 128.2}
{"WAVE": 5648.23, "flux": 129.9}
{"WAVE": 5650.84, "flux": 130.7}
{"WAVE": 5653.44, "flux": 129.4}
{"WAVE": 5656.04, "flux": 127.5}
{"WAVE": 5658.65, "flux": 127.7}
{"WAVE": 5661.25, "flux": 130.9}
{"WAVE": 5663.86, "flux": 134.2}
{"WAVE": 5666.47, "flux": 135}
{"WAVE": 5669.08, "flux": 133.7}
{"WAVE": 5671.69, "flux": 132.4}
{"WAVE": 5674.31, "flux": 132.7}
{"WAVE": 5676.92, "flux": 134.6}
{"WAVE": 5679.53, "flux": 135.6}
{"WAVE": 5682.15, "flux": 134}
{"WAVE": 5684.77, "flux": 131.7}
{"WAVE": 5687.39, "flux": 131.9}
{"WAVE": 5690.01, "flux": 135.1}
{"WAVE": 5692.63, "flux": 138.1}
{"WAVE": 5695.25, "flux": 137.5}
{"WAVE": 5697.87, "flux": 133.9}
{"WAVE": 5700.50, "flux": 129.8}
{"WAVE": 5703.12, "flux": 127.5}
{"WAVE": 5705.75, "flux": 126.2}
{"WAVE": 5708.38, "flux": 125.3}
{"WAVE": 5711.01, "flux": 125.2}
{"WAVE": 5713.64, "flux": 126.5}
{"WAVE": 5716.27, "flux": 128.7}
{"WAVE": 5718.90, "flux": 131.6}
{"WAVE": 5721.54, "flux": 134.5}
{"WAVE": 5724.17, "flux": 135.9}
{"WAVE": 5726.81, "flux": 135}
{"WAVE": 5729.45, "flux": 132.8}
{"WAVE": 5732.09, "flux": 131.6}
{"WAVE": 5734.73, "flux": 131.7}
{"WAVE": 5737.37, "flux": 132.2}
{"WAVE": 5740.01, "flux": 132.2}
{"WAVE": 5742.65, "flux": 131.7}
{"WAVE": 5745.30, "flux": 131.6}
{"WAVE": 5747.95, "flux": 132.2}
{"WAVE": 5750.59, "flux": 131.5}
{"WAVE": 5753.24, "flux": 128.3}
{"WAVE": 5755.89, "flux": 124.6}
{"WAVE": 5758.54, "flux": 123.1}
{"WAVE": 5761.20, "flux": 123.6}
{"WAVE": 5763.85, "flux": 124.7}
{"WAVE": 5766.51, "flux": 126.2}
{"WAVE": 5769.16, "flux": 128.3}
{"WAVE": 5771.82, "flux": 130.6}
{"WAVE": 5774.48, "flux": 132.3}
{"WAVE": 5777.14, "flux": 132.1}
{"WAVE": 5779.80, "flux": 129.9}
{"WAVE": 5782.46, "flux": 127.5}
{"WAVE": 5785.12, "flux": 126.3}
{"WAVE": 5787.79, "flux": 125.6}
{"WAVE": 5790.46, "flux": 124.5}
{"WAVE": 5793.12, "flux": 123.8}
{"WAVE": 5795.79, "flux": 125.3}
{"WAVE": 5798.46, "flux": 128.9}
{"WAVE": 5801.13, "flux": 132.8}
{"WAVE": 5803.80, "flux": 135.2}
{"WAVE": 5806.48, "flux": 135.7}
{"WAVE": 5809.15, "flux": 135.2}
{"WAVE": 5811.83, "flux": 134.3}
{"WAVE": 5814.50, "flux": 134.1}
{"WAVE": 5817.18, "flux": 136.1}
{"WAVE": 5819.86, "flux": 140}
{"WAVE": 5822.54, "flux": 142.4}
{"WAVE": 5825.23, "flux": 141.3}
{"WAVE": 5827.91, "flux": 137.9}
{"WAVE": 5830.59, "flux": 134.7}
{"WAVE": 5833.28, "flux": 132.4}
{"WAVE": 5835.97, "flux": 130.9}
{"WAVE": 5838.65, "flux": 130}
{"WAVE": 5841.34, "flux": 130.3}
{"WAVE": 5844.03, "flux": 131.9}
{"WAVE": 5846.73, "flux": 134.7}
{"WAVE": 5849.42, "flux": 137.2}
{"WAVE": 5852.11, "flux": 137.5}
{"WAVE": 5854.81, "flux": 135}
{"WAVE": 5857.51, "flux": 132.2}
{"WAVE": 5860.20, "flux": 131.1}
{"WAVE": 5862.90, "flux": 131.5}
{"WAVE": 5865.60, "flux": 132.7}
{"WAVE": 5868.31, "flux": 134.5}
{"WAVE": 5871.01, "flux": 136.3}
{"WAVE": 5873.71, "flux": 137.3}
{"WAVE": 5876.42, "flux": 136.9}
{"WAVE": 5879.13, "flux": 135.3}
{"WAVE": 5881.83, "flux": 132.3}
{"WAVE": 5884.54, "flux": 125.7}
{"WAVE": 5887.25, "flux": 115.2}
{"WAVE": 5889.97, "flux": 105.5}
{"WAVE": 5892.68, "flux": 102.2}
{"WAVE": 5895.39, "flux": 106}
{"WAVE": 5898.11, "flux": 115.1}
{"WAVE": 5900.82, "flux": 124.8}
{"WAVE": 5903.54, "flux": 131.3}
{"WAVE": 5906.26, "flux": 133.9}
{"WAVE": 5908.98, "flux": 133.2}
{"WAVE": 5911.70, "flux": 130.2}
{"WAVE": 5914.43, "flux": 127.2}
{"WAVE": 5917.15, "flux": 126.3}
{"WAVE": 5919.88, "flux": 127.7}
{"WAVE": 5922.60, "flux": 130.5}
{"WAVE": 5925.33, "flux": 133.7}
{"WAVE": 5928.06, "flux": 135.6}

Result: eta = 5801.13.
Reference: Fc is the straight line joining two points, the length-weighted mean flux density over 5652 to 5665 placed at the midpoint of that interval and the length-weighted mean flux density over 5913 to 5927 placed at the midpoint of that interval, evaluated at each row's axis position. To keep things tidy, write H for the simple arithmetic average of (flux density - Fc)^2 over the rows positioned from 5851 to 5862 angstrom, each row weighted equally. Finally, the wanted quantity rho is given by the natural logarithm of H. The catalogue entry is 3.3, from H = 27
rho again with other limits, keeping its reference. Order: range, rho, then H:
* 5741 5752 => 1.4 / 4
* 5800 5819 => 3.4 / 29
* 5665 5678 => 2.7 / 15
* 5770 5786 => 1.6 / 5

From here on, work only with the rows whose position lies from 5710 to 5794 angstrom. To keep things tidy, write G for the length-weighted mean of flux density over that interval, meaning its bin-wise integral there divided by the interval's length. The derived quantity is 129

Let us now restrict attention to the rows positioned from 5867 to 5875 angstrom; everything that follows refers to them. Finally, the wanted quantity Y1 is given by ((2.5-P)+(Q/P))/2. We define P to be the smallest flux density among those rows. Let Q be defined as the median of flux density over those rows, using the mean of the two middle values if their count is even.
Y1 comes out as -65.5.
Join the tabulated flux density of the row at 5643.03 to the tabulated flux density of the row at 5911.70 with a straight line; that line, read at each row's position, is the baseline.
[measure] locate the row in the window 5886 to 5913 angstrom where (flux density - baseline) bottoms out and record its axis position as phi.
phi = 5892.68 angstrom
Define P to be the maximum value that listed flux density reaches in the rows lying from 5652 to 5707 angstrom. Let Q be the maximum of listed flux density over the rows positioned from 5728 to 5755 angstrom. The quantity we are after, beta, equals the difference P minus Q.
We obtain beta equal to 5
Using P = 138.1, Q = 132.8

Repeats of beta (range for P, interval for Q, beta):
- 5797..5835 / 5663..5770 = 4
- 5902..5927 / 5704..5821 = -6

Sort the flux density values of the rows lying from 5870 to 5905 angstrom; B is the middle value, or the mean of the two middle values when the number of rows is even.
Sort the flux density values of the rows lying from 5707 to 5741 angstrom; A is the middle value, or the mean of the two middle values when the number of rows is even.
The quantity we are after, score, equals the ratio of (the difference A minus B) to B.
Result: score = 0.048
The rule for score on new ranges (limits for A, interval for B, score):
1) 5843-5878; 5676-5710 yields 0.006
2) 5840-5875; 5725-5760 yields 0.021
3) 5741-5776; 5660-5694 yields -0.043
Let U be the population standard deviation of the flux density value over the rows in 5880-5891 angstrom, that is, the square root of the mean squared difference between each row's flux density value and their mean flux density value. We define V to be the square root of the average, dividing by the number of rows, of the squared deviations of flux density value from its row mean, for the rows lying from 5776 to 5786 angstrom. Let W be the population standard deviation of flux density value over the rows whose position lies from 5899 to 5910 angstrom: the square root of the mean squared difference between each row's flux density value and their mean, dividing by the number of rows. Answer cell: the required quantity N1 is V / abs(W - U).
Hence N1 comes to 0.3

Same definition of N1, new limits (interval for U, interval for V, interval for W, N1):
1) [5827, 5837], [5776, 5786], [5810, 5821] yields 8.3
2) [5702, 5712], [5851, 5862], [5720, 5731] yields 12.2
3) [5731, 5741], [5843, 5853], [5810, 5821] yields 1.1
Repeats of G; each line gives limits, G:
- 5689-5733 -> 131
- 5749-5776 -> 127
